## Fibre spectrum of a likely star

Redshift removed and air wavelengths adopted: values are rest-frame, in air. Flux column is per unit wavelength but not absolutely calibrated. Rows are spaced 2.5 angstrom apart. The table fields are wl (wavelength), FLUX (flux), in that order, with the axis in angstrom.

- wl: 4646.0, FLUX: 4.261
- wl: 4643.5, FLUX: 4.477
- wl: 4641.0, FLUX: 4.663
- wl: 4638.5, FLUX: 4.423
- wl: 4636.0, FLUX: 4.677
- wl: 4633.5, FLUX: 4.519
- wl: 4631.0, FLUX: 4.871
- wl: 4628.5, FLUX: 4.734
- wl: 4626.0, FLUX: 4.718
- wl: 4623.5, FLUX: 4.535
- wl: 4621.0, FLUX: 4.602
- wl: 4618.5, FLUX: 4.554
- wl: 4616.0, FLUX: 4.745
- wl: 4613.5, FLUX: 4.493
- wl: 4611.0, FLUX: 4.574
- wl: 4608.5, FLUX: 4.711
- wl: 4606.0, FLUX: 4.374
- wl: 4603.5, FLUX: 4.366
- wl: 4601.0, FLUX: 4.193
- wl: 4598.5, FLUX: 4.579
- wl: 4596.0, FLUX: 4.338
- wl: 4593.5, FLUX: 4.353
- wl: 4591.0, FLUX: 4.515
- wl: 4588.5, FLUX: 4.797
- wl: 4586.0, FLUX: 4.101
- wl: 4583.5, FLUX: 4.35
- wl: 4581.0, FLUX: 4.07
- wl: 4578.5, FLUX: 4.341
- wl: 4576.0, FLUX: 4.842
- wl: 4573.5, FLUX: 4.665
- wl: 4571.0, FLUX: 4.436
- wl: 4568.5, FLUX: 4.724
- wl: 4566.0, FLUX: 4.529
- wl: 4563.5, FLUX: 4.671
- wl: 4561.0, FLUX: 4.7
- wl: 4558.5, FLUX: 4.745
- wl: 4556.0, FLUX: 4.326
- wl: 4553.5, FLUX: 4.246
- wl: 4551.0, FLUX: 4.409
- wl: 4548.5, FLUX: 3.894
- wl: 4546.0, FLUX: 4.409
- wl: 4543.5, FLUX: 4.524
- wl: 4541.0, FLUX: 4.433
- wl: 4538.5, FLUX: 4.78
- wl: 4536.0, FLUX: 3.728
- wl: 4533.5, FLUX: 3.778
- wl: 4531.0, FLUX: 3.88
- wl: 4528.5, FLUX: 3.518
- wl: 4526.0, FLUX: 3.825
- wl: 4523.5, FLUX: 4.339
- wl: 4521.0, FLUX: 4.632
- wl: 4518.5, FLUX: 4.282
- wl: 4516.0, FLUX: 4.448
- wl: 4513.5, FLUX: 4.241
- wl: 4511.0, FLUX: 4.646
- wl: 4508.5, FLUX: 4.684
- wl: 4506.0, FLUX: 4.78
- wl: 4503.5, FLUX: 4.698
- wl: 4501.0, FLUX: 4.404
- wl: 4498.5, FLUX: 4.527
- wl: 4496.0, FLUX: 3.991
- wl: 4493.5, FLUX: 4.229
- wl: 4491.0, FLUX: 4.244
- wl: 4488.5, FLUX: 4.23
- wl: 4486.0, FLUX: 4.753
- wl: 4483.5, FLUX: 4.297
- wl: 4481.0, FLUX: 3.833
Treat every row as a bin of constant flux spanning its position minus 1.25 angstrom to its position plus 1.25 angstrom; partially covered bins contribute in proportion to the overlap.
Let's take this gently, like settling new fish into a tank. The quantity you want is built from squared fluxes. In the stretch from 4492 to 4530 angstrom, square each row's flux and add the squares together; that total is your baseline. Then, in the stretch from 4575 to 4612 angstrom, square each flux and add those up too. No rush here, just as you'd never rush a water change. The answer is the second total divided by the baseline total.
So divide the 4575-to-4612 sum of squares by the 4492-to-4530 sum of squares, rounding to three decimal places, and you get 1.035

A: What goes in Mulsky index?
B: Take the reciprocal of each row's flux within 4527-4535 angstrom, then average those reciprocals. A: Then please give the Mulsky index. 0.269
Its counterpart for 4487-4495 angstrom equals 0.236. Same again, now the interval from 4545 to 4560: 0.231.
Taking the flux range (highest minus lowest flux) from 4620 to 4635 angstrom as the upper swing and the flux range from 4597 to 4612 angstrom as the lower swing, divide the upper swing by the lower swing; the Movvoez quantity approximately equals 0.68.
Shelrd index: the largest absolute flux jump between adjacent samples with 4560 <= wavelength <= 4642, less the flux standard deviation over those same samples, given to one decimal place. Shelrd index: 0.5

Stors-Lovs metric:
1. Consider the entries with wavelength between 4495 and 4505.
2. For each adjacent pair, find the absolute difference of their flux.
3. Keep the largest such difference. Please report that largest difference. 0.54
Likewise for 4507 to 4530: 0.51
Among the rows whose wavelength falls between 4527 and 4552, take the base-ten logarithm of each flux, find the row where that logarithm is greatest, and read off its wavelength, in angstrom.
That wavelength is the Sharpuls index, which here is 4538.5 angstrom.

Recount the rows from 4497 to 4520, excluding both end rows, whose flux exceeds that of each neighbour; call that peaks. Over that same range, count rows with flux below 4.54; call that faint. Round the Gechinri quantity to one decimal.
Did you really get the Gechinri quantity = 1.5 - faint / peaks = -1.0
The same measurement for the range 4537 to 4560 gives -2.0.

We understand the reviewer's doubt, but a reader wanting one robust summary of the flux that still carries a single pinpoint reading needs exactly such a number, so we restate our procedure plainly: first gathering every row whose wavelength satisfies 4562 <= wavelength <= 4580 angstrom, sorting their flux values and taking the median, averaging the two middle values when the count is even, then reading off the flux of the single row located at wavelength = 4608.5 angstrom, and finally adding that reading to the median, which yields 9.4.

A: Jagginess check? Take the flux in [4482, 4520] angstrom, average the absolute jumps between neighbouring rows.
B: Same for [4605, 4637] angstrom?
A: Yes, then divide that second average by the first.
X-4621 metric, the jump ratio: 0.72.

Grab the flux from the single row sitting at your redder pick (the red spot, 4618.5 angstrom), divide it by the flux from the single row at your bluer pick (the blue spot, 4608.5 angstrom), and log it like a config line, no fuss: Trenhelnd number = 0.97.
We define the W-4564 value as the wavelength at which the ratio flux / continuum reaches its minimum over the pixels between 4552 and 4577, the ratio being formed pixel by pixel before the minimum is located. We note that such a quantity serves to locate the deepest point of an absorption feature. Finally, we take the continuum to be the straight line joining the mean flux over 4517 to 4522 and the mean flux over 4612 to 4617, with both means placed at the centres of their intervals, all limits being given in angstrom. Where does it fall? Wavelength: 4553.5 angstrom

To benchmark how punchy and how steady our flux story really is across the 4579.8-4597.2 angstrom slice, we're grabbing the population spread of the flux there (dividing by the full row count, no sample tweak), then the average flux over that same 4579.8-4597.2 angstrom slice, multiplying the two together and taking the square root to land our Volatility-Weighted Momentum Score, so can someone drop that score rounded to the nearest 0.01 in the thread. 1.00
